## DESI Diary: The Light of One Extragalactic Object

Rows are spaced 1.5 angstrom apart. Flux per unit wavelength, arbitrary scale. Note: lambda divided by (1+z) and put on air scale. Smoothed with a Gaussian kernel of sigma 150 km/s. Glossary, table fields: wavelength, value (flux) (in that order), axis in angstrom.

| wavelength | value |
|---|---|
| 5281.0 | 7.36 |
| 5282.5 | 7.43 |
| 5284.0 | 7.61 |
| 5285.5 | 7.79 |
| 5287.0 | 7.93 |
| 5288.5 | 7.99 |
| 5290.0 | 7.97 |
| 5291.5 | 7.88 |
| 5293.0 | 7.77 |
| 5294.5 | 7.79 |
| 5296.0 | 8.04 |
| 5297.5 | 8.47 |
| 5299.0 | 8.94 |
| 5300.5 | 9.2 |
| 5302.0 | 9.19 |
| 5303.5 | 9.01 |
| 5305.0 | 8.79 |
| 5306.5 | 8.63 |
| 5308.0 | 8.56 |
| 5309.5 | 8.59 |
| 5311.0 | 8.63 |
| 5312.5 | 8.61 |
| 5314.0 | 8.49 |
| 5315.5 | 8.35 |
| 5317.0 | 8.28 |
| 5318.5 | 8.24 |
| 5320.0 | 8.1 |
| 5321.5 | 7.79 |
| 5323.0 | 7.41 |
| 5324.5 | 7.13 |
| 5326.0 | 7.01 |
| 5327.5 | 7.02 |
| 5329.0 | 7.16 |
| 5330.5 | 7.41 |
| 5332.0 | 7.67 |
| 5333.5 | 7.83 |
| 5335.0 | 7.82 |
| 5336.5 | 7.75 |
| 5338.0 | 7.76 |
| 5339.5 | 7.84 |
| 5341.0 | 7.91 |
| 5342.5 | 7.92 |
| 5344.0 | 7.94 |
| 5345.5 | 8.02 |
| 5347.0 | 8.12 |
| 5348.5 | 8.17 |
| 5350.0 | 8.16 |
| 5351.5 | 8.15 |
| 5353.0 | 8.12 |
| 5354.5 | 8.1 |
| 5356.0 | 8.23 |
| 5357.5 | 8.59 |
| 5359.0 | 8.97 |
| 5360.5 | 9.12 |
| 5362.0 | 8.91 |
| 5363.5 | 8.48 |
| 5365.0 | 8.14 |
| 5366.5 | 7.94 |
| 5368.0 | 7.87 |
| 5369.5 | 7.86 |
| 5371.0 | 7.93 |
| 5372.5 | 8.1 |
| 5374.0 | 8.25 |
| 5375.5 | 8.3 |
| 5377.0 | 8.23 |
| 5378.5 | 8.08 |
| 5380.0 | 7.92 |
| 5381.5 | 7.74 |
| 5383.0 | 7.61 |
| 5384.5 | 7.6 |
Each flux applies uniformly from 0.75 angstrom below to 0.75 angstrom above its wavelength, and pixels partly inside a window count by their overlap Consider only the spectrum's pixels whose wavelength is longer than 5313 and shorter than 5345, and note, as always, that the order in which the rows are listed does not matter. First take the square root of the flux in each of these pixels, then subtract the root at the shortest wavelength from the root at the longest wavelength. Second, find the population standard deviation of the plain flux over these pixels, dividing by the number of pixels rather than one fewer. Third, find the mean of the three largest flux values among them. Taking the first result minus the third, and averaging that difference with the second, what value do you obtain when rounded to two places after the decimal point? -4.02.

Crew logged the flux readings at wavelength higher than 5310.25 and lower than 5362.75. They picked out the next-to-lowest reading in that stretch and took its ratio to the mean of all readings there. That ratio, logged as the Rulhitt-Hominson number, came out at 0.875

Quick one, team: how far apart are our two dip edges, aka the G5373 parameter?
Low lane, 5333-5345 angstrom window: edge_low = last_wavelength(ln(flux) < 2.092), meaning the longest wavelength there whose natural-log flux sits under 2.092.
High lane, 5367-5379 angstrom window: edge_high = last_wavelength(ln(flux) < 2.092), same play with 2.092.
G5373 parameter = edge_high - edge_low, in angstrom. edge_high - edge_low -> 34.5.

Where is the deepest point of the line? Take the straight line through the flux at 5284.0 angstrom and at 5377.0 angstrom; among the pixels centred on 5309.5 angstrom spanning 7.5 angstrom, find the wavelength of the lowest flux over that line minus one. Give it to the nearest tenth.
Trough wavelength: 5308.0 angstrom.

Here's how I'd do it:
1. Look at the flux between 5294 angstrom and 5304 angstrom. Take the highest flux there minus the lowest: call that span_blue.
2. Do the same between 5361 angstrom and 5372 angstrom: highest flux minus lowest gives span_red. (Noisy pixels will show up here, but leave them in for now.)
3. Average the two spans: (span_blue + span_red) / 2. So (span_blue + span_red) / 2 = 1.2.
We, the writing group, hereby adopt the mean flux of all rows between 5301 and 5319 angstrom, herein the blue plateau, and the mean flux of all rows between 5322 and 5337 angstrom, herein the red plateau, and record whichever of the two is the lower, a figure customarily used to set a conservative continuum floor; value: 7.42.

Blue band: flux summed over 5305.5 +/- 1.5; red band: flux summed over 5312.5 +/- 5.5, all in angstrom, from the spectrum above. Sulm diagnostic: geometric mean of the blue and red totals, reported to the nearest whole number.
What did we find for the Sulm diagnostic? 32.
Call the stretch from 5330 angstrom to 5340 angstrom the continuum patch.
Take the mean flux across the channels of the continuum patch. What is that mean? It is 7.73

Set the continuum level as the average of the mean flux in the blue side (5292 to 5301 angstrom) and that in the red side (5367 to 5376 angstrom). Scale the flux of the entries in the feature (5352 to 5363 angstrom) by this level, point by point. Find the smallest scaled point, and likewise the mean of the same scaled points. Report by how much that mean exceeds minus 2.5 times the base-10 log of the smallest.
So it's 1.03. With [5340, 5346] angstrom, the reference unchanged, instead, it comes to 0.93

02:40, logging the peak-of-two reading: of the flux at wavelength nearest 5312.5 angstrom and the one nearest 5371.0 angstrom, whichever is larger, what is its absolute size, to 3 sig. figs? 8.61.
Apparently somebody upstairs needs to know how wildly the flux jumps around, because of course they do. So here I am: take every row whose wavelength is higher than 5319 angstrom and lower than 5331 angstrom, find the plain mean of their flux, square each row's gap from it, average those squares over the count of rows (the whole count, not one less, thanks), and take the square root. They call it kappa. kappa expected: 0.36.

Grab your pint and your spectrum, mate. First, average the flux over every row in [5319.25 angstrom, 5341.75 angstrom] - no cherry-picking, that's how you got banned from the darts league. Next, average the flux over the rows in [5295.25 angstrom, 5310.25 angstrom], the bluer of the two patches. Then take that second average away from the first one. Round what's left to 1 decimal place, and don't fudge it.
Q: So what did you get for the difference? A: -1.2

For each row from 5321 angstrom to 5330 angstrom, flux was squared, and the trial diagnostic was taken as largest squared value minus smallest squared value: 12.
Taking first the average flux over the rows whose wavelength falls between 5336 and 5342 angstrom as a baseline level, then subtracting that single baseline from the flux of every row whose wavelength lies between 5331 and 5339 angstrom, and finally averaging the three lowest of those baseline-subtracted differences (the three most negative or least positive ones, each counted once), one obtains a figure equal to -0.1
